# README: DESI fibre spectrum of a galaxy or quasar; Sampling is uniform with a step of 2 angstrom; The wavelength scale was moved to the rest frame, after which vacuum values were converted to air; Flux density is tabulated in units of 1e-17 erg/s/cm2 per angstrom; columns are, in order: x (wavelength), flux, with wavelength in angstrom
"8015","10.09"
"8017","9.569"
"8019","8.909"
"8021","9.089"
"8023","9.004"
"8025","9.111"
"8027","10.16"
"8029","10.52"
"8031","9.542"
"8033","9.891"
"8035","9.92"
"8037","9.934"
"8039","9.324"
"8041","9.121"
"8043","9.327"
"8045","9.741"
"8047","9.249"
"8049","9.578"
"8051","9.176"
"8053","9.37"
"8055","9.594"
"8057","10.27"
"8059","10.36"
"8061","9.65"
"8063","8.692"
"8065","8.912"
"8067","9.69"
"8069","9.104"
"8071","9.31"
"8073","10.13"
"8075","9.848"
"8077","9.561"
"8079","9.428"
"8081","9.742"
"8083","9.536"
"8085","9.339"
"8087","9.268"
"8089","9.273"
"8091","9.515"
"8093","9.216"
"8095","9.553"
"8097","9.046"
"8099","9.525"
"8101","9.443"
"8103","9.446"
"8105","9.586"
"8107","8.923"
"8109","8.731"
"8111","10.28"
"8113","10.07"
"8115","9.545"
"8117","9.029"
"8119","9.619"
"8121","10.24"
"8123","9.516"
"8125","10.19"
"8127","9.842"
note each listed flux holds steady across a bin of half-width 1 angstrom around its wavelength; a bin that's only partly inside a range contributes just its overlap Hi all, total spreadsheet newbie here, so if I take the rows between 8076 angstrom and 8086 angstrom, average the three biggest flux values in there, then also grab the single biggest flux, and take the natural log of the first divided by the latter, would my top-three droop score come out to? -0.0133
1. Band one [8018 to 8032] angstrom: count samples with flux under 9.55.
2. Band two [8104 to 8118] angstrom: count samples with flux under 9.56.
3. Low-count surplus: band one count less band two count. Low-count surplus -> 1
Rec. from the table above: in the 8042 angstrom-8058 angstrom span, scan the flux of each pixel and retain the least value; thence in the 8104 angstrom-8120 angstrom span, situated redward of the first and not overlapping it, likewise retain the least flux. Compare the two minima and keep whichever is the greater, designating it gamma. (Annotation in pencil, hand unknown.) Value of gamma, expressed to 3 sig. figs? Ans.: 9.18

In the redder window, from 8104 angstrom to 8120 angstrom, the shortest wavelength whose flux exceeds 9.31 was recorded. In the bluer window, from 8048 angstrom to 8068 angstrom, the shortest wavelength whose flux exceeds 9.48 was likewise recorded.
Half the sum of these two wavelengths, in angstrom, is 8077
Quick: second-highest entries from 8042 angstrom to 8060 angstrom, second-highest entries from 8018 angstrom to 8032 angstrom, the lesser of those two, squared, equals 103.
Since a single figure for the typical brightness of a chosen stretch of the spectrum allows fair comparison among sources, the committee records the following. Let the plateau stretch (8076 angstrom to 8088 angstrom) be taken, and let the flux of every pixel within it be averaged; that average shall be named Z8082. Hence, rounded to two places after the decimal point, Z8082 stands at 9.48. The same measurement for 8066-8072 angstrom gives 9.37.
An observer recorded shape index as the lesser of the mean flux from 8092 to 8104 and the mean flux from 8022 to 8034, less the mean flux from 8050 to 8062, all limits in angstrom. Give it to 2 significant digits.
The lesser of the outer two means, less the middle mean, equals -0.37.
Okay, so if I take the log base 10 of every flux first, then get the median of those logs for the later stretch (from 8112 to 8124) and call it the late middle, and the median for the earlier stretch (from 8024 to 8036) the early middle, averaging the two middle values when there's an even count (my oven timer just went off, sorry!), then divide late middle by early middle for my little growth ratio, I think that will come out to 0.99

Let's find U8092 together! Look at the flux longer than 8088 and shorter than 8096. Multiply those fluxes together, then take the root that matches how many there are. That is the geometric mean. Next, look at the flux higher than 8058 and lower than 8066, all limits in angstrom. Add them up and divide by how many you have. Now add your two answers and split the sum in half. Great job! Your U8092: 9.40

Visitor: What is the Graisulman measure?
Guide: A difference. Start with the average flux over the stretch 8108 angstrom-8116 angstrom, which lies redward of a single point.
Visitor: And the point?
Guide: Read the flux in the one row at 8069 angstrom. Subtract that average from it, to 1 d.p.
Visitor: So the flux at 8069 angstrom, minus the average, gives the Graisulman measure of -0.6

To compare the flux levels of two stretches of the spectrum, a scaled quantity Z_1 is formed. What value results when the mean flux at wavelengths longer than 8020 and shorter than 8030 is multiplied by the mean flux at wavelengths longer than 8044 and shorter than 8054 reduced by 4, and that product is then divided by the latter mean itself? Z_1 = 5.51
